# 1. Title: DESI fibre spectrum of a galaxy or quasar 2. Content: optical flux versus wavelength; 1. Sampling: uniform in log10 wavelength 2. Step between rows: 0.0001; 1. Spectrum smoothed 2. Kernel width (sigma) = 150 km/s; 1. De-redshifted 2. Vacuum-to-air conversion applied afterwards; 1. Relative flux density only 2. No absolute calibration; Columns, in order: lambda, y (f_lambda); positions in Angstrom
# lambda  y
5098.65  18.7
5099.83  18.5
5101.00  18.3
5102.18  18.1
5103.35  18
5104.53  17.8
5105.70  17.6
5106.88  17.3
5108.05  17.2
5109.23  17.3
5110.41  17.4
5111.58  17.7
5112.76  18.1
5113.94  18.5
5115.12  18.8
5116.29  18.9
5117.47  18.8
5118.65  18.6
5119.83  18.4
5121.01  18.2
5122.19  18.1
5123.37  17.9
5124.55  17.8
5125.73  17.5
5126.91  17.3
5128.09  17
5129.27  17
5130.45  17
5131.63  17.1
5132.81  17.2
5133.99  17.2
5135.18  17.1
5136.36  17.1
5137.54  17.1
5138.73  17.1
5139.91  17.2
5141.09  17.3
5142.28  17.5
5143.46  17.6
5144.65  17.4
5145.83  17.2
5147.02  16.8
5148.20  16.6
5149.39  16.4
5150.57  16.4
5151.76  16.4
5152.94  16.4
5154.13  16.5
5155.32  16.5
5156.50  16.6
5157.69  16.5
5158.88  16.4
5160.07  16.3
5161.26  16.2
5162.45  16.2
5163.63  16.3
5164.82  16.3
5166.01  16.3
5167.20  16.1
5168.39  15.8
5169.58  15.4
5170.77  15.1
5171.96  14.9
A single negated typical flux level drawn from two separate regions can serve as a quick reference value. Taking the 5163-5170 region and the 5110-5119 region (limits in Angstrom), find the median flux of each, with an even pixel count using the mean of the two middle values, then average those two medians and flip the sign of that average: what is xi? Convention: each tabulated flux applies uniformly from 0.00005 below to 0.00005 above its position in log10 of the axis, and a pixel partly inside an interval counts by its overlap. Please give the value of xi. -17.4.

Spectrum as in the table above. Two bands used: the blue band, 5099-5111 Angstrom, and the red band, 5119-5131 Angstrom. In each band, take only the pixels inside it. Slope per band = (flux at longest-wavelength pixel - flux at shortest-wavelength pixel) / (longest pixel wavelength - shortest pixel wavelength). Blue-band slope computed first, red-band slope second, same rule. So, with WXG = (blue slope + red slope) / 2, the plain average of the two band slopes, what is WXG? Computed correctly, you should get -0.12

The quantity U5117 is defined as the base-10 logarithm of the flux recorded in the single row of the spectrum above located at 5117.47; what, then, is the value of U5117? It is 1.27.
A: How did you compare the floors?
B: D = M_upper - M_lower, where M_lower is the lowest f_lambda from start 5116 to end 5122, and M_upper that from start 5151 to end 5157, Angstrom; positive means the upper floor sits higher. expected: -1.8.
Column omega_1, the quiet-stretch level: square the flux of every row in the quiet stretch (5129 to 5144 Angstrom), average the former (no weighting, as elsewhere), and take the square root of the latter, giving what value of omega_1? 17.2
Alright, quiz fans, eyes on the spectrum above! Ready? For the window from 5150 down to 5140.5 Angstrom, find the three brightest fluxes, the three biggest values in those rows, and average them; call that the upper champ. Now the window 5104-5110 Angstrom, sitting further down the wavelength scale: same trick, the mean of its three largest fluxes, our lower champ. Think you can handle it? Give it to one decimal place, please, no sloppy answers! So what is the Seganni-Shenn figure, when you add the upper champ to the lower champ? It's 35.1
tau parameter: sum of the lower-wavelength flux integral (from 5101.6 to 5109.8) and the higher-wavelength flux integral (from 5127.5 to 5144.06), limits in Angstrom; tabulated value 429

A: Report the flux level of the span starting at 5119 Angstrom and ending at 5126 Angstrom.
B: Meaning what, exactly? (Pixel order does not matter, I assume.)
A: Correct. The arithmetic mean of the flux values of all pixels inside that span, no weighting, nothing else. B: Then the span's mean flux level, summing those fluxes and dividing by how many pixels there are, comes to 18.0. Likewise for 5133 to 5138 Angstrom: 17.1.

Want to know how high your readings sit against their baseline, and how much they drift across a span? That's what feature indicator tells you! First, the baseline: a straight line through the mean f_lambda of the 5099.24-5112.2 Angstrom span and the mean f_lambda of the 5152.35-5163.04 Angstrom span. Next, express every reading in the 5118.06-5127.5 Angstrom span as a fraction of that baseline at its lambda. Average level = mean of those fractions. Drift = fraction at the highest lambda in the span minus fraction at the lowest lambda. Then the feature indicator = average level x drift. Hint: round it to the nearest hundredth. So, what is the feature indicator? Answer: -0.06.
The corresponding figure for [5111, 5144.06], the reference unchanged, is 0.04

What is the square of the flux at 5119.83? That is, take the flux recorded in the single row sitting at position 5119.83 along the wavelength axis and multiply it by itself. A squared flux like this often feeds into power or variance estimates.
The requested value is 339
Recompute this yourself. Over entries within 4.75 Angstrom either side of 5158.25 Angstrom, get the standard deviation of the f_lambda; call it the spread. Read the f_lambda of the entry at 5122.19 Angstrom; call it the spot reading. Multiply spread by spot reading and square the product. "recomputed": 7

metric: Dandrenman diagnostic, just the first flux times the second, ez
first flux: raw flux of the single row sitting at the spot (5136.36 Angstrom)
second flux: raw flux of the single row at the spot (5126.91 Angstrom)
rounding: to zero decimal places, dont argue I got 296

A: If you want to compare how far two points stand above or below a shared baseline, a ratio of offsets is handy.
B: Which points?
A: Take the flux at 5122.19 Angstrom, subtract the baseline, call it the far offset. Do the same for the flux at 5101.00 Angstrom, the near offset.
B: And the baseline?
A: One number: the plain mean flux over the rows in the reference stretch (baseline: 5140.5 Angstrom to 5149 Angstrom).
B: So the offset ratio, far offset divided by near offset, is 0.82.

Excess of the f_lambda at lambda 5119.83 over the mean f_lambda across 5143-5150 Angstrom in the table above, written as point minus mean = 1.4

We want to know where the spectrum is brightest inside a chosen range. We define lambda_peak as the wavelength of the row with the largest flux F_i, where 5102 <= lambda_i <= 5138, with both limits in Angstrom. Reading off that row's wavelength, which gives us 5116.29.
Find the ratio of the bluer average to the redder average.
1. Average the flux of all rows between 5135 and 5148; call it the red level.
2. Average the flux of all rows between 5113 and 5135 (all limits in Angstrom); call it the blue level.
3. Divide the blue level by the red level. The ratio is 1.04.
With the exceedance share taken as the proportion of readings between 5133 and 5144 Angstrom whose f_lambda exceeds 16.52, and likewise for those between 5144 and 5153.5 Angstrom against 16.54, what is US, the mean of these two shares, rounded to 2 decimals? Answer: 0.75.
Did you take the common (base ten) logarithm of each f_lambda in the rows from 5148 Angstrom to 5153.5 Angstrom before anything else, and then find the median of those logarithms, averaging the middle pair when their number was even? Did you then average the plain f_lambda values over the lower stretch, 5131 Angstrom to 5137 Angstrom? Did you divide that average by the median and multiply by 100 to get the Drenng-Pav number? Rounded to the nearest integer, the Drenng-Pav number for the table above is 1411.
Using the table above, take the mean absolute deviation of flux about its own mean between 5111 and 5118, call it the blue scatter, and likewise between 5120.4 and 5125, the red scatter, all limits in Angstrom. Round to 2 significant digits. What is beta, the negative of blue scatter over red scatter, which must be -2.5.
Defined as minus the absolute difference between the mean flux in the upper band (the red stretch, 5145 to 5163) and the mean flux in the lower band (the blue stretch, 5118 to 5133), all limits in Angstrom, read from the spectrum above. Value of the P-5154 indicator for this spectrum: -1.1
